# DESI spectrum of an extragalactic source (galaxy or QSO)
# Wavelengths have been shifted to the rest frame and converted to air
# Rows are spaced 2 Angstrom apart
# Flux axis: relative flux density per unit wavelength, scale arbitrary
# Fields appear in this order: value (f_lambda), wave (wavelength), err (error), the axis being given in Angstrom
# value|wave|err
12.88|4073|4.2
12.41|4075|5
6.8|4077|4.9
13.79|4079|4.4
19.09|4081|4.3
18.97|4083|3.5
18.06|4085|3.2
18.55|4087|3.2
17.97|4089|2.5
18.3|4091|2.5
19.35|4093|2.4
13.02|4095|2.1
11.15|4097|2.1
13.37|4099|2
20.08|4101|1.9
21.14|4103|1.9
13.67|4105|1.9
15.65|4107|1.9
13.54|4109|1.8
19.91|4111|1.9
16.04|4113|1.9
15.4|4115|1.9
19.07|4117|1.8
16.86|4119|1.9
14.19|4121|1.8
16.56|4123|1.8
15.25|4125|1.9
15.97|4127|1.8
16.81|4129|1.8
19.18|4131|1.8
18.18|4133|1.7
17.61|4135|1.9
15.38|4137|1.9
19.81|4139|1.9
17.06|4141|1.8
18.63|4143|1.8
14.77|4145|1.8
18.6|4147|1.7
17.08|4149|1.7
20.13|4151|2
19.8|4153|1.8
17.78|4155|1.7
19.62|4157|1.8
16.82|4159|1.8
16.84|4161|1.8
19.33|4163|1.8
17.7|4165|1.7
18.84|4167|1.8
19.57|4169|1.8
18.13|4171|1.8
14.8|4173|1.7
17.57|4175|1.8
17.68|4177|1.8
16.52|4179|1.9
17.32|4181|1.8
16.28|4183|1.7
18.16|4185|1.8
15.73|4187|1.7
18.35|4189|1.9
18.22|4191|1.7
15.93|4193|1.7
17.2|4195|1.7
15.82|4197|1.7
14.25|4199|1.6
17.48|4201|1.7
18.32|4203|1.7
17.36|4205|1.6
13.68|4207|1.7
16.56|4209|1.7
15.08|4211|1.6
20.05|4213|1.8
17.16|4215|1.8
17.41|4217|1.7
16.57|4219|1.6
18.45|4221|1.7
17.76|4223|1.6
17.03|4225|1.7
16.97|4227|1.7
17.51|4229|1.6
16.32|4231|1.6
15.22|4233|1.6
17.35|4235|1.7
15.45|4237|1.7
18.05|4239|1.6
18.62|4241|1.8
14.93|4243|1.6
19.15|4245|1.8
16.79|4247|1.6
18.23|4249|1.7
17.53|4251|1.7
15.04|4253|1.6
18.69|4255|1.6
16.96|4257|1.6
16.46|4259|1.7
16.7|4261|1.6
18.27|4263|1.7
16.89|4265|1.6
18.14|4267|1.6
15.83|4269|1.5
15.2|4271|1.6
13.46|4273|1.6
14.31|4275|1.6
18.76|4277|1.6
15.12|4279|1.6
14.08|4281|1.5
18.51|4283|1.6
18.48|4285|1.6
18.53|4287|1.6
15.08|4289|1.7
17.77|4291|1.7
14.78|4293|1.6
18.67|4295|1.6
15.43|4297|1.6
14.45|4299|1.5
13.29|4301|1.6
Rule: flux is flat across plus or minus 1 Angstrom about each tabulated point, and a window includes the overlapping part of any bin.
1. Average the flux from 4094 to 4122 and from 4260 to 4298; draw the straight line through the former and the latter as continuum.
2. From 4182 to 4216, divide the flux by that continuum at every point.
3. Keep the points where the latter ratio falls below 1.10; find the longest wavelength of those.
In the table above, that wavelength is 4215 Angstrom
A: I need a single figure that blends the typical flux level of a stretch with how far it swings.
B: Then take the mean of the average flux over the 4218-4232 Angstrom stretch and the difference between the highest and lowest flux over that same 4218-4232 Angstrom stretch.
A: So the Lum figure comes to 9.68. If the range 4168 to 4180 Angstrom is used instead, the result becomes 11.07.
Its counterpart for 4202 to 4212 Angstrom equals 10.42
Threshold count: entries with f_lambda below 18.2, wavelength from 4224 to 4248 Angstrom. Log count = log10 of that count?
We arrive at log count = 1.00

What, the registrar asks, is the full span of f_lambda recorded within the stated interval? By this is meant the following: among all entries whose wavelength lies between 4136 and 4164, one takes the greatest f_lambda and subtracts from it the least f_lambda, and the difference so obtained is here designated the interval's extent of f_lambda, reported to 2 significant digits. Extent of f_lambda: 5.4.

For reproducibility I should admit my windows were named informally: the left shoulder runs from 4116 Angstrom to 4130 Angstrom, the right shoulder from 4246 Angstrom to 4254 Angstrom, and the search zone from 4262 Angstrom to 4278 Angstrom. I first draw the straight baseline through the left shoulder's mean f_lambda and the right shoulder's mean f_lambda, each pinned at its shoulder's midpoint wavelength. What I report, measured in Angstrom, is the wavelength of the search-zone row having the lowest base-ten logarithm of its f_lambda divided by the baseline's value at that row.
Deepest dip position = 4273 Angstrom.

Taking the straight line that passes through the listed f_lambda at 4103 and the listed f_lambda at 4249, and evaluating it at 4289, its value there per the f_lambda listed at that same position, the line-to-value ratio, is 1.16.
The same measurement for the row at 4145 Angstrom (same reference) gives 1.37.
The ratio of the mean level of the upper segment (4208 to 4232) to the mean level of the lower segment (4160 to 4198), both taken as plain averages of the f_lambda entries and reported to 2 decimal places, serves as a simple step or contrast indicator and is 0.99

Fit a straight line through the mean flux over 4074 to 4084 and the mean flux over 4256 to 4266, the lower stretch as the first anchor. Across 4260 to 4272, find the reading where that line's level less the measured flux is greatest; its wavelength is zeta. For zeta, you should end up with 4271 Angstrom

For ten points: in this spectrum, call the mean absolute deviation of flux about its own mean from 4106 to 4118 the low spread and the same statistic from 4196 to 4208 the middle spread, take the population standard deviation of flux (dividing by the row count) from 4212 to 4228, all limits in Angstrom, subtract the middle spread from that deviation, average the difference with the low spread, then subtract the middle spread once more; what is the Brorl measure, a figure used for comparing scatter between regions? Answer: -0.9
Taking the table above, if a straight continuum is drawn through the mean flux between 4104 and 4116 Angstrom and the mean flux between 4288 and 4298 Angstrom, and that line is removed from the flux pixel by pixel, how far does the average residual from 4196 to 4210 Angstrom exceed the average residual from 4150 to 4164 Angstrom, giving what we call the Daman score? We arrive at -2.6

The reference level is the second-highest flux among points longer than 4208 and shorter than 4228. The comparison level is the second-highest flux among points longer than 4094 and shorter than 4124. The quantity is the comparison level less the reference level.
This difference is 1.63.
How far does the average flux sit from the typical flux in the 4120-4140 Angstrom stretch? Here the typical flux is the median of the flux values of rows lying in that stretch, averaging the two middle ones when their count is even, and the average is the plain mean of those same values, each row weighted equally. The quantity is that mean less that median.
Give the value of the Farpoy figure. 0.21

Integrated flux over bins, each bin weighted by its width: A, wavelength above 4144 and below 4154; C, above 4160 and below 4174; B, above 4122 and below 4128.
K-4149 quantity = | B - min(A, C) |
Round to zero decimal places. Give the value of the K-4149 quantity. 85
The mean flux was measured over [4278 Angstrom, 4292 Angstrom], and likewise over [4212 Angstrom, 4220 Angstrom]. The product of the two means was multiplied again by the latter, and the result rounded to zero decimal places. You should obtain 5320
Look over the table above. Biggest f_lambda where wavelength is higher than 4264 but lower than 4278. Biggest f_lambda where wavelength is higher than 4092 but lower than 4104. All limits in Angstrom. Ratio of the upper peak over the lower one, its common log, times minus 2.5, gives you 0.13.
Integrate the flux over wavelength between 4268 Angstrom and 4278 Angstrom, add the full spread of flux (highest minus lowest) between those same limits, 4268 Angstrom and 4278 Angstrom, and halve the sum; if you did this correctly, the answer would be 80.2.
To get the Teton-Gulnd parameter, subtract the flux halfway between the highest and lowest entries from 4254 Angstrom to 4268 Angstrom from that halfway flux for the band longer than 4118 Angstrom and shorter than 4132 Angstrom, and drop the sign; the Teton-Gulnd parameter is 0.9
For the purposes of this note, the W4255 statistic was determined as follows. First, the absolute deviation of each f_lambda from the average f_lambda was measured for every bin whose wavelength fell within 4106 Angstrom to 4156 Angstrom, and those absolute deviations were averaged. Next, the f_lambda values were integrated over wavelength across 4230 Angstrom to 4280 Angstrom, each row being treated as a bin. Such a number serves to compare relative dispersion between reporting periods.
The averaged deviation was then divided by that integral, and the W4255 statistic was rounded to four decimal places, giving 0.0019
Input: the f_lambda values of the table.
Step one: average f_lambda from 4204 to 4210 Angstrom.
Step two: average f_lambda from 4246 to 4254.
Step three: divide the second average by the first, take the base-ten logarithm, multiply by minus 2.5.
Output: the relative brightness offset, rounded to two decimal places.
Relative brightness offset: -0.07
